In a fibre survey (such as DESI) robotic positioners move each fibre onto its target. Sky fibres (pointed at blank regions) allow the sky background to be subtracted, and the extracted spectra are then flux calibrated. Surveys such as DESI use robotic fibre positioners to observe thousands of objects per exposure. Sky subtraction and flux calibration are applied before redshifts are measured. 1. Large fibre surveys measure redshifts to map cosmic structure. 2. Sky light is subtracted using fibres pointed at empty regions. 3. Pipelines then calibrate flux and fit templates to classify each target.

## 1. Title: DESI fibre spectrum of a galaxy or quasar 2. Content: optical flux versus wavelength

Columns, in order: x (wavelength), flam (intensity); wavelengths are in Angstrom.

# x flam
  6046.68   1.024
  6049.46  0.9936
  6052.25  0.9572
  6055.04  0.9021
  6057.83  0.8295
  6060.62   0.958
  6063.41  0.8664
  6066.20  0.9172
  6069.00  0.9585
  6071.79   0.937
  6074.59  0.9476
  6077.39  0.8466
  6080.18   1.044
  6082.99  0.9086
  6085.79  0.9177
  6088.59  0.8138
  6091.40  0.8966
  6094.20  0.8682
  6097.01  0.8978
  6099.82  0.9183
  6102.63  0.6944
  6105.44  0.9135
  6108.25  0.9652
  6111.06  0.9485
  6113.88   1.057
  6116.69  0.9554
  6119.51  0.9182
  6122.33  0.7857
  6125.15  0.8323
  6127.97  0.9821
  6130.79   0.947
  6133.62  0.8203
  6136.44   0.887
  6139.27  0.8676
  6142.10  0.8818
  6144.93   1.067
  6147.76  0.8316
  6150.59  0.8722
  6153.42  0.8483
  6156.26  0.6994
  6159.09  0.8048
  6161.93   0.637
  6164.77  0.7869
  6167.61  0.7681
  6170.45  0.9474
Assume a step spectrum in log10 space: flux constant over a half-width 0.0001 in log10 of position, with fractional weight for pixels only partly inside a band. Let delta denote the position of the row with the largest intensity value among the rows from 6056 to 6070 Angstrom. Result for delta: 6069.00 Angstrom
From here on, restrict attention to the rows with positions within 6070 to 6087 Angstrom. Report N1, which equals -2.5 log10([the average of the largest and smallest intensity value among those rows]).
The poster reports 0.061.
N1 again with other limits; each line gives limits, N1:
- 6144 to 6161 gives 0.135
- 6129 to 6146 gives 0.063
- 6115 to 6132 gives 0.134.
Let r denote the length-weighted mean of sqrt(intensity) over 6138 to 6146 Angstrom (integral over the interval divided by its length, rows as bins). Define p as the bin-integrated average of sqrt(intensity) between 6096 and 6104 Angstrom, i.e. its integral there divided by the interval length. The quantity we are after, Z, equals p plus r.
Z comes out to 1.88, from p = 0.91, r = 0.965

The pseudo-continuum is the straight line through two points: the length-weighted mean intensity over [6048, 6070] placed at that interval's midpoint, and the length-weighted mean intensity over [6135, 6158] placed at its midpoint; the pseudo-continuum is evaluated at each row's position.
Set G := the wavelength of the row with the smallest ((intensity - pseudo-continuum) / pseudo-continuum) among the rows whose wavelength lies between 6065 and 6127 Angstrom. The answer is 6102.63 Angstrom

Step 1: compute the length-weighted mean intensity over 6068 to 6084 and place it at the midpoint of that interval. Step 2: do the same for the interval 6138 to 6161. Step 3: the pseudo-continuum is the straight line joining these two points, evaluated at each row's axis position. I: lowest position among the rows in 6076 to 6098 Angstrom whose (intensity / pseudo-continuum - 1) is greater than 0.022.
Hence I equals 6080.18 Angstrom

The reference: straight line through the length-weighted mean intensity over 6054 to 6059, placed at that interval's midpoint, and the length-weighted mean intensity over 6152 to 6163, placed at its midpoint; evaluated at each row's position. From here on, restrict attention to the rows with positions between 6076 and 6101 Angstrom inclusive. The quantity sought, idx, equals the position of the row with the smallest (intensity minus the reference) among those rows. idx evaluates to 6088.59 Angstrom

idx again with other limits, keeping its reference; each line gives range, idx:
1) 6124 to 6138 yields 6133.62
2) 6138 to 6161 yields 6156.26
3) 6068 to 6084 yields 6077.39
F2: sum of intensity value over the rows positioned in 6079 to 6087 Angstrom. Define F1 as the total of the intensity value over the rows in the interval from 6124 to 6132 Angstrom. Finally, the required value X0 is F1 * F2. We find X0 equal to 7.9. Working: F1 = 2.76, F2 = 2.87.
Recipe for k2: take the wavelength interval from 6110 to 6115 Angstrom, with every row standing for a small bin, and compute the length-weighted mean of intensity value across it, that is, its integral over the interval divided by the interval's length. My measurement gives 1.00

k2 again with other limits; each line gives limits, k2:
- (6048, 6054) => 0.97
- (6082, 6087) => 0.91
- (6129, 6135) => 0.89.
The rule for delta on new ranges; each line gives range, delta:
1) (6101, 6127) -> 6113.88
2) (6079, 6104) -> 6080.18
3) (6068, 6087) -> 6080.18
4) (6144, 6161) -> 6144.93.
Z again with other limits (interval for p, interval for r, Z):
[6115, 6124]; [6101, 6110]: 1.87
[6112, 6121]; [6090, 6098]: 1.93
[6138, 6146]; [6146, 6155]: 1.89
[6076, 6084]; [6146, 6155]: 1.89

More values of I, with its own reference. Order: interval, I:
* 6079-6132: 6080.18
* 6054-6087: 6080.18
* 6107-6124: 6108.25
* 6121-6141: 6127.97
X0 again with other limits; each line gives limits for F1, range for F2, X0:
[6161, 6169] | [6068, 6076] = 6.2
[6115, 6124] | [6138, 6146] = 7.5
